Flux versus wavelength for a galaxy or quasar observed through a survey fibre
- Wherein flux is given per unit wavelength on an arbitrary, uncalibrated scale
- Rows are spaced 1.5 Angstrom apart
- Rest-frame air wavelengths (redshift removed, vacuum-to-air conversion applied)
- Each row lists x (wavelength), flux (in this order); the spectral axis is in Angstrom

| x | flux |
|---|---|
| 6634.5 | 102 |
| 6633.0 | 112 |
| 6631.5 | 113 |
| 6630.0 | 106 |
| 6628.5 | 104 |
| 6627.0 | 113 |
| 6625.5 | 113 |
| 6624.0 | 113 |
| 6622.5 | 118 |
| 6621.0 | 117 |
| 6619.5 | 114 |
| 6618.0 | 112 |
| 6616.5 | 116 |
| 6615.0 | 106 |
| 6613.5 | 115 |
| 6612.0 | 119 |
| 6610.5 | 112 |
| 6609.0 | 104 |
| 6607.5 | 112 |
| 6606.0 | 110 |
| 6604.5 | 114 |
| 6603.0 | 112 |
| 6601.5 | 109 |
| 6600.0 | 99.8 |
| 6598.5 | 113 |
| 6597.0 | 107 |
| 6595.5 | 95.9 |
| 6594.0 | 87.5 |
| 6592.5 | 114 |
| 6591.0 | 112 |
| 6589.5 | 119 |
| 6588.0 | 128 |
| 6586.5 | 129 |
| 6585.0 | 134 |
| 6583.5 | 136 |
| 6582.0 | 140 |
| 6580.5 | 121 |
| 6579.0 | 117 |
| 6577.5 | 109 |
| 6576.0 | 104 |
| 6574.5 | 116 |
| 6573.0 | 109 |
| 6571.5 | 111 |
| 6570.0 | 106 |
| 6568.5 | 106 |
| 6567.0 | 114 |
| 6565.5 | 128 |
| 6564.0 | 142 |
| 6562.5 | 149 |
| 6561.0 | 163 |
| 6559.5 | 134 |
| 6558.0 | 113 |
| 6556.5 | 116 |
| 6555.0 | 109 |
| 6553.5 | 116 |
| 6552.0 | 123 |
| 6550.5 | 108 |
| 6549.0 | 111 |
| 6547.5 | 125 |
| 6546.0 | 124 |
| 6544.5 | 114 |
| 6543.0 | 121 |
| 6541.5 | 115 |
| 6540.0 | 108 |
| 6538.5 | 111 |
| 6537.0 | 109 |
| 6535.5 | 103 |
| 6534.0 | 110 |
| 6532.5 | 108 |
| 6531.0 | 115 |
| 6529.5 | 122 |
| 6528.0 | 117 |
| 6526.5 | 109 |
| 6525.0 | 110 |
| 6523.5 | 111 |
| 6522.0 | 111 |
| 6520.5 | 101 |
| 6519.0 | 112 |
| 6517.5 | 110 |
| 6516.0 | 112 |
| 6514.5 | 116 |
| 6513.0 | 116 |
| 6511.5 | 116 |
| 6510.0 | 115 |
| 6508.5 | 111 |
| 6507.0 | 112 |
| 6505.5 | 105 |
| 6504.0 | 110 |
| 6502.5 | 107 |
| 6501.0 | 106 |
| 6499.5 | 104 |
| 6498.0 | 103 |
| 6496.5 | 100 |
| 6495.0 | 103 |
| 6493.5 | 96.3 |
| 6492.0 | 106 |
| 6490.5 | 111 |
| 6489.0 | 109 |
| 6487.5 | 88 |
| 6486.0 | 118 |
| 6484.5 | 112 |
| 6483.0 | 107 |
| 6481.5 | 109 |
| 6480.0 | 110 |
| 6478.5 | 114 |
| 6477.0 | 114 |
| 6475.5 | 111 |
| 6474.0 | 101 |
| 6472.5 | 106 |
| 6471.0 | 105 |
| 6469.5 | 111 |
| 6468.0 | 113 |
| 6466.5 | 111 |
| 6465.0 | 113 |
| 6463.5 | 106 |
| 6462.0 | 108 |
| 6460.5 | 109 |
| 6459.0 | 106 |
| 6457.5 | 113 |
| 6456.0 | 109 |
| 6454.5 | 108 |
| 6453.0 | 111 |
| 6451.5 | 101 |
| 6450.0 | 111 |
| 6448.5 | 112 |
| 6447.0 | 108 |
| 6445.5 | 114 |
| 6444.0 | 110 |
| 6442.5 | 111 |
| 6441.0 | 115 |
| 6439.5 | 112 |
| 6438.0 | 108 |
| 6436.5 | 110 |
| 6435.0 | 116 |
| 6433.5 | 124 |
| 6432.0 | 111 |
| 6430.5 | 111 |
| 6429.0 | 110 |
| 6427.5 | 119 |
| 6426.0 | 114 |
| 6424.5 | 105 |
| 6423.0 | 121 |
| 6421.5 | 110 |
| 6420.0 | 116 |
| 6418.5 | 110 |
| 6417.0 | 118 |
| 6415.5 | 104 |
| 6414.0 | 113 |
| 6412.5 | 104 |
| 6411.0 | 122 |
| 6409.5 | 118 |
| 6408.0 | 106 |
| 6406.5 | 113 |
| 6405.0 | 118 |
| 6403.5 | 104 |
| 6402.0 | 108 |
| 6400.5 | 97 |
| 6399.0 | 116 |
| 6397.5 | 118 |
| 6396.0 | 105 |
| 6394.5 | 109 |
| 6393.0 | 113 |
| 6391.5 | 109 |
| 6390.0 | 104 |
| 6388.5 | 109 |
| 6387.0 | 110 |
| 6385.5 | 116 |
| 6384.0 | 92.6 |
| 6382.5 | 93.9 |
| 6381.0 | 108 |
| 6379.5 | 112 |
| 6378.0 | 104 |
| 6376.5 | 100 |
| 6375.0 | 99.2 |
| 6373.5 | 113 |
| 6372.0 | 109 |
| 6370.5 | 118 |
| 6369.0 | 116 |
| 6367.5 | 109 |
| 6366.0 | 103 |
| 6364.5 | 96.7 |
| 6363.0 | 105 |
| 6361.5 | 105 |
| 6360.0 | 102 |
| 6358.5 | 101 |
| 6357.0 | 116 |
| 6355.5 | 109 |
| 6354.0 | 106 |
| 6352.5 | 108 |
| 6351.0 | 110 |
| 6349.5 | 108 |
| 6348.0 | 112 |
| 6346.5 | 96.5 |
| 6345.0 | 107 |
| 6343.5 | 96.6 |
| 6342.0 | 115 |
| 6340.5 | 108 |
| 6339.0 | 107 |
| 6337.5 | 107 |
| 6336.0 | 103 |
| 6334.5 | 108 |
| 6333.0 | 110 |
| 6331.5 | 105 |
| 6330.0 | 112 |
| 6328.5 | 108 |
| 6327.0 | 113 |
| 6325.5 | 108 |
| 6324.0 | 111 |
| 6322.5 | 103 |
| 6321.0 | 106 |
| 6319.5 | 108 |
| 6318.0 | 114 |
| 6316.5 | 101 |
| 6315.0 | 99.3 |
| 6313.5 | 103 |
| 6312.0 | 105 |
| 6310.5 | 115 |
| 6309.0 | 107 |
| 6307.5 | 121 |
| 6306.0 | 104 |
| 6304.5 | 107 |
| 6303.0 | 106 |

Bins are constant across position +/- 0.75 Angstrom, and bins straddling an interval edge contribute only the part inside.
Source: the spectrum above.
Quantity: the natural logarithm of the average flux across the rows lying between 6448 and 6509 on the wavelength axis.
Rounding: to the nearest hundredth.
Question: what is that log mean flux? 4.68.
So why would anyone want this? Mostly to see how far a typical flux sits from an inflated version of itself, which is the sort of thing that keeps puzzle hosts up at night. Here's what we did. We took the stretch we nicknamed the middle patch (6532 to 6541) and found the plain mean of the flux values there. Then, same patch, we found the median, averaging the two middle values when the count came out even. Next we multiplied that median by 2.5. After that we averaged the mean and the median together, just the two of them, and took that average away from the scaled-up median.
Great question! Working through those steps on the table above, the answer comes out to 163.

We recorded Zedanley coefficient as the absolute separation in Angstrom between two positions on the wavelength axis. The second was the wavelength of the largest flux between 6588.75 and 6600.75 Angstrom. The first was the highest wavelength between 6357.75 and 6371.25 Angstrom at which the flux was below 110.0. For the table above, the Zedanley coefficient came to 222.0 Angstrom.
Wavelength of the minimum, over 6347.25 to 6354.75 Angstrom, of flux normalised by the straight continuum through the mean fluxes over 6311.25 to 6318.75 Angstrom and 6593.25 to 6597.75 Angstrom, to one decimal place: 6354.0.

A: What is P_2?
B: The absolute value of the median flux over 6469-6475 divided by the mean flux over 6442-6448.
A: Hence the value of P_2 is 0.95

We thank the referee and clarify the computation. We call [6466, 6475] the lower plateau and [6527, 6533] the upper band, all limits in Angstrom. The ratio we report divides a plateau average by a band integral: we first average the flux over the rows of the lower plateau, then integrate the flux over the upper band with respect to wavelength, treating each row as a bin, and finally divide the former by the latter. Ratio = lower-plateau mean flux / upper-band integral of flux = 0.156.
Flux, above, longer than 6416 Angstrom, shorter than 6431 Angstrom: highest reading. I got 121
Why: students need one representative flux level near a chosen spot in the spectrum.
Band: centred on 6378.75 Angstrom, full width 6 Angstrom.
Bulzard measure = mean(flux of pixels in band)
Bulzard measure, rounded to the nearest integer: 106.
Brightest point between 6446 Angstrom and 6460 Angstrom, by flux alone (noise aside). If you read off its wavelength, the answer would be 6457.5 Angstrom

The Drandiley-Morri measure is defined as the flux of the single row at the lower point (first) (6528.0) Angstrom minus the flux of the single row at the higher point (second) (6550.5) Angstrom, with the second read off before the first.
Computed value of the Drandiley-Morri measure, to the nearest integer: 9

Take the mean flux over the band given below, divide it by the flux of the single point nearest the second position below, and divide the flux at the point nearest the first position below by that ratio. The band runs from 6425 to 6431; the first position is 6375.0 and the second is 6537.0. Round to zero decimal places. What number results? 95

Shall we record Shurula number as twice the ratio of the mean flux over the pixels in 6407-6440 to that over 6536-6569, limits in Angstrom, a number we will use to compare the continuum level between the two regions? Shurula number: 1.87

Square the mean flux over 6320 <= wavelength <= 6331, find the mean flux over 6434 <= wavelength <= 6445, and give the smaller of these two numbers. 112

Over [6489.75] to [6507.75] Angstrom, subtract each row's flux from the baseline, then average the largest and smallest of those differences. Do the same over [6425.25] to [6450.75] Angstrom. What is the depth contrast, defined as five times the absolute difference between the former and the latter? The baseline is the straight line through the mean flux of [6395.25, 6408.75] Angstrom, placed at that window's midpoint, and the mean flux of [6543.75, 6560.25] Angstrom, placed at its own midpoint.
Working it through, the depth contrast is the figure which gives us 75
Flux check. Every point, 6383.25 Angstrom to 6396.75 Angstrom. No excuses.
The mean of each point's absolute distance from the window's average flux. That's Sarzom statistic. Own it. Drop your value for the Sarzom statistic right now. 4.7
